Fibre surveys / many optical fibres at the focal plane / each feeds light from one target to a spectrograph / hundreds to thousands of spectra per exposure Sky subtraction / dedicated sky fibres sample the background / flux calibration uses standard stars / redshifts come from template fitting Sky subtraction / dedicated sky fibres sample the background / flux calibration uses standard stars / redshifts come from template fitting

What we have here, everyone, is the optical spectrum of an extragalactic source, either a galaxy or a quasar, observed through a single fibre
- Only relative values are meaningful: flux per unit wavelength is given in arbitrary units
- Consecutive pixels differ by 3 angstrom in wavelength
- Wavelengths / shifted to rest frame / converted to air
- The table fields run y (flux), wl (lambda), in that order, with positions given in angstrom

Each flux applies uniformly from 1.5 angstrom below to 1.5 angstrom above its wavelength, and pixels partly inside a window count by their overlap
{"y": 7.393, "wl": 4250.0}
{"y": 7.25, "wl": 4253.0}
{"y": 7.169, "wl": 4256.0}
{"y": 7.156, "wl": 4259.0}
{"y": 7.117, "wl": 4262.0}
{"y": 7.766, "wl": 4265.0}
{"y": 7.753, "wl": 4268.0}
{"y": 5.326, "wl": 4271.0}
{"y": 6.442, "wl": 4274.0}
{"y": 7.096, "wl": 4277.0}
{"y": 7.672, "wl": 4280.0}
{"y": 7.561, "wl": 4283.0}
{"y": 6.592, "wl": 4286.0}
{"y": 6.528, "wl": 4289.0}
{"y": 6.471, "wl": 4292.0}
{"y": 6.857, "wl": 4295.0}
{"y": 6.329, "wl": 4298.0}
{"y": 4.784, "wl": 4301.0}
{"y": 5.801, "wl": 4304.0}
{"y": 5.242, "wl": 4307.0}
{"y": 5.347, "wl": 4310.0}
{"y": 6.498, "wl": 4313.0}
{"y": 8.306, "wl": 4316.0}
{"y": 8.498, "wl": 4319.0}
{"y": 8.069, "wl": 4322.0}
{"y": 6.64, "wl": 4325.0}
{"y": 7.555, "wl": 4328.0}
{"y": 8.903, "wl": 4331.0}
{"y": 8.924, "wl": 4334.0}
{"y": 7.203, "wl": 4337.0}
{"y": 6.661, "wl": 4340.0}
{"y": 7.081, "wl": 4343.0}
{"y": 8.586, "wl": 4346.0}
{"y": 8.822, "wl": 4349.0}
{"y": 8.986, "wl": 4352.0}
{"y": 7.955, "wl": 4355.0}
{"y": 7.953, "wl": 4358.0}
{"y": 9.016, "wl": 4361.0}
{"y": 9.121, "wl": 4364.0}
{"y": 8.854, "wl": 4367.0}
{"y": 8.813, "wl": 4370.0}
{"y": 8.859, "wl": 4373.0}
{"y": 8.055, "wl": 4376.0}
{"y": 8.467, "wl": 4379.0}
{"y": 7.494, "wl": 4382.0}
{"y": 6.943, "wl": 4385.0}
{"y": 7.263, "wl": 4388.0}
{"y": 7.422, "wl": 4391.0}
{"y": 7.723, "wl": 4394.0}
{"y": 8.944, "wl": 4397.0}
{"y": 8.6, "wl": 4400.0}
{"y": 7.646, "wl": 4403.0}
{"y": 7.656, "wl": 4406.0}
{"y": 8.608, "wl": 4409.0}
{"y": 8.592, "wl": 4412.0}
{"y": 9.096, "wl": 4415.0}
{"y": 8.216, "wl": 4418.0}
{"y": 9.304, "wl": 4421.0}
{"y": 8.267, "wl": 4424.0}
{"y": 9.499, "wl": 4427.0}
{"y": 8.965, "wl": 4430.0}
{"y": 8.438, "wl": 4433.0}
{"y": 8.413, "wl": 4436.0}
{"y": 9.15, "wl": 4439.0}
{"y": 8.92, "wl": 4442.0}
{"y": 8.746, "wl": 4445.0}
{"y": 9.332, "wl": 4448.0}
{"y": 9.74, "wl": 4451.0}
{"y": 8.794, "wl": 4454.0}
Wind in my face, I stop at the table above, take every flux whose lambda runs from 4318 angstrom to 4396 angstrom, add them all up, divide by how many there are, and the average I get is 8.1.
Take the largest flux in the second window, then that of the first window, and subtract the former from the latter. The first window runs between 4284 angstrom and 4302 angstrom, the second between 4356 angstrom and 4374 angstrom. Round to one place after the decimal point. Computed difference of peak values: -2.3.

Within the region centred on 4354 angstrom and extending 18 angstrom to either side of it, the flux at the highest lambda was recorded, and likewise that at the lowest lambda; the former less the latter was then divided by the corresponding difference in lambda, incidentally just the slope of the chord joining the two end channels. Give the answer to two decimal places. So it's 0.05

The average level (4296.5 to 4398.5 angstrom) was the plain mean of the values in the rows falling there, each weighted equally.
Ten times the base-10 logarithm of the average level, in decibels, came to 8.9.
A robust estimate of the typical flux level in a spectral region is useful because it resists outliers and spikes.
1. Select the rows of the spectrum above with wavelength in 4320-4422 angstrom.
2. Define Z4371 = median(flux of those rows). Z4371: 8.3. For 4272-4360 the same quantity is 7.1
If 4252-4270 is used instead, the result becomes 7.2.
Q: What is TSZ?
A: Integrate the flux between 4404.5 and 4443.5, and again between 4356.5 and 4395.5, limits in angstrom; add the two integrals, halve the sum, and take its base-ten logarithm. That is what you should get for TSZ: 2.52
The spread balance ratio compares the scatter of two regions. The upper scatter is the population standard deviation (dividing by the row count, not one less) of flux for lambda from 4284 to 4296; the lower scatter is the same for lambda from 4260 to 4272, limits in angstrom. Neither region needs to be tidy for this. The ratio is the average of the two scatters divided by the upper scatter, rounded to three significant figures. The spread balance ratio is 3.87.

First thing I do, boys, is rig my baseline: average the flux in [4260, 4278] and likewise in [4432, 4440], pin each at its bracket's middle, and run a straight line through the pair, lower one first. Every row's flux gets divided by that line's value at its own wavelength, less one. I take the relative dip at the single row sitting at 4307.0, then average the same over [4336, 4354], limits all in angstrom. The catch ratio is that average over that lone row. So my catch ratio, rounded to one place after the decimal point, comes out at -0.1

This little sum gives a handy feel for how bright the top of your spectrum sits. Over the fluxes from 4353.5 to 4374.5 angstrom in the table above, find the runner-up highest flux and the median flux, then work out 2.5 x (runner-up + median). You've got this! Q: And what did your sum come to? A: 44.7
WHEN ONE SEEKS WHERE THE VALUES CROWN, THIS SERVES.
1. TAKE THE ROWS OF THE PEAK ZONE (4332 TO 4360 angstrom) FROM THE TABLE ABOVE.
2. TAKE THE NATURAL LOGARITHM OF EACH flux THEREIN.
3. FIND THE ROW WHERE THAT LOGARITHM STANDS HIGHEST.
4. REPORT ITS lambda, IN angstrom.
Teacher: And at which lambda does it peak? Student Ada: 4352.0 angstrom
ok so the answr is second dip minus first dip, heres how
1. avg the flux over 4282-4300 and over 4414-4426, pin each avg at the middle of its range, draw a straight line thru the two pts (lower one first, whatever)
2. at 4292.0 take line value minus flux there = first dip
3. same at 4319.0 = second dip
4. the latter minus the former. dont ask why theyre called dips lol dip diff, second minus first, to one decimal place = -1.6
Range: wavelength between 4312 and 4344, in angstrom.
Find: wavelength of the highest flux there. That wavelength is 4334.0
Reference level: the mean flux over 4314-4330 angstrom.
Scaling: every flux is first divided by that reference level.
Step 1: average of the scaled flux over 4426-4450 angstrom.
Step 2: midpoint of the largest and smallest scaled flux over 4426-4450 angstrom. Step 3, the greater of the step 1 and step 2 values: 1.15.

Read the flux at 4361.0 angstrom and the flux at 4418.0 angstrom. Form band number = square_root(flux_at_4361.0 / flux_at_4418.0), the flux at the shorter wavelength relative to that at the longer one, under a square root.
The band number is 1.05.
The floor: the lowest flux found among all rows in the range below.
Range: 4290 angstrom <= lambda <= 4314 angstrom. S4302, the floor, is 4.784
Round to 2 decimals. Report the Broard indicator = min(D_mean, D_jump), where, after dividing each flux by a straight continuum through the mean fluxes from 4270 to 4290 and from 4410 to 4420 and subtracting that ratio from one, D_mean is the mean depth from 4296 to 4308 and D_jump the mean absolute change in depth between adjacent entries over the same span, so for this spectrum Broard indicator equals 0.15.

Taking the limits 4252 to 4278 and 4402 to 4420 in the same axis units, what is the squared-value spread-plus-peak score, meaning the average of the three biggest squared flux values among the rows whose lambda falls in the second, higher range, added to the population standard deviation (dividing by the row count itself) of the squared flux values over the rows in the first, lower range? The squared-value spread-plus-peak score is 86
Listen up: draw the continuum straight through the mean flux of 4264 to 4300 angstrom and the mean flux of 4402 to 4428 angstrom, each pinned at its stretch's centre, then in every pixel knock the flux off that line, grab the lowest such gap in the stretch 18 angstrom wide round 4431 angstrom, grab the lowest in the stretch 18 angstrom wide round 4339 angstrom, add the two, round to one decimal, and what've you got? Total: -2.2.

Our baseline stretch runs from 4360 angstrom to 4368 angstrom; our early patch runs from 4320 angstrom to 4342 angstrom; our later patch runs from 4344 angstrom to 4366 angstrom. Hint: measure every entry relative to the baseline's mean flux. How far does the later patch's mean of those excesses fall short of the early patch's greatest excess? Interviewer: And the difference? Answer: 0.3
